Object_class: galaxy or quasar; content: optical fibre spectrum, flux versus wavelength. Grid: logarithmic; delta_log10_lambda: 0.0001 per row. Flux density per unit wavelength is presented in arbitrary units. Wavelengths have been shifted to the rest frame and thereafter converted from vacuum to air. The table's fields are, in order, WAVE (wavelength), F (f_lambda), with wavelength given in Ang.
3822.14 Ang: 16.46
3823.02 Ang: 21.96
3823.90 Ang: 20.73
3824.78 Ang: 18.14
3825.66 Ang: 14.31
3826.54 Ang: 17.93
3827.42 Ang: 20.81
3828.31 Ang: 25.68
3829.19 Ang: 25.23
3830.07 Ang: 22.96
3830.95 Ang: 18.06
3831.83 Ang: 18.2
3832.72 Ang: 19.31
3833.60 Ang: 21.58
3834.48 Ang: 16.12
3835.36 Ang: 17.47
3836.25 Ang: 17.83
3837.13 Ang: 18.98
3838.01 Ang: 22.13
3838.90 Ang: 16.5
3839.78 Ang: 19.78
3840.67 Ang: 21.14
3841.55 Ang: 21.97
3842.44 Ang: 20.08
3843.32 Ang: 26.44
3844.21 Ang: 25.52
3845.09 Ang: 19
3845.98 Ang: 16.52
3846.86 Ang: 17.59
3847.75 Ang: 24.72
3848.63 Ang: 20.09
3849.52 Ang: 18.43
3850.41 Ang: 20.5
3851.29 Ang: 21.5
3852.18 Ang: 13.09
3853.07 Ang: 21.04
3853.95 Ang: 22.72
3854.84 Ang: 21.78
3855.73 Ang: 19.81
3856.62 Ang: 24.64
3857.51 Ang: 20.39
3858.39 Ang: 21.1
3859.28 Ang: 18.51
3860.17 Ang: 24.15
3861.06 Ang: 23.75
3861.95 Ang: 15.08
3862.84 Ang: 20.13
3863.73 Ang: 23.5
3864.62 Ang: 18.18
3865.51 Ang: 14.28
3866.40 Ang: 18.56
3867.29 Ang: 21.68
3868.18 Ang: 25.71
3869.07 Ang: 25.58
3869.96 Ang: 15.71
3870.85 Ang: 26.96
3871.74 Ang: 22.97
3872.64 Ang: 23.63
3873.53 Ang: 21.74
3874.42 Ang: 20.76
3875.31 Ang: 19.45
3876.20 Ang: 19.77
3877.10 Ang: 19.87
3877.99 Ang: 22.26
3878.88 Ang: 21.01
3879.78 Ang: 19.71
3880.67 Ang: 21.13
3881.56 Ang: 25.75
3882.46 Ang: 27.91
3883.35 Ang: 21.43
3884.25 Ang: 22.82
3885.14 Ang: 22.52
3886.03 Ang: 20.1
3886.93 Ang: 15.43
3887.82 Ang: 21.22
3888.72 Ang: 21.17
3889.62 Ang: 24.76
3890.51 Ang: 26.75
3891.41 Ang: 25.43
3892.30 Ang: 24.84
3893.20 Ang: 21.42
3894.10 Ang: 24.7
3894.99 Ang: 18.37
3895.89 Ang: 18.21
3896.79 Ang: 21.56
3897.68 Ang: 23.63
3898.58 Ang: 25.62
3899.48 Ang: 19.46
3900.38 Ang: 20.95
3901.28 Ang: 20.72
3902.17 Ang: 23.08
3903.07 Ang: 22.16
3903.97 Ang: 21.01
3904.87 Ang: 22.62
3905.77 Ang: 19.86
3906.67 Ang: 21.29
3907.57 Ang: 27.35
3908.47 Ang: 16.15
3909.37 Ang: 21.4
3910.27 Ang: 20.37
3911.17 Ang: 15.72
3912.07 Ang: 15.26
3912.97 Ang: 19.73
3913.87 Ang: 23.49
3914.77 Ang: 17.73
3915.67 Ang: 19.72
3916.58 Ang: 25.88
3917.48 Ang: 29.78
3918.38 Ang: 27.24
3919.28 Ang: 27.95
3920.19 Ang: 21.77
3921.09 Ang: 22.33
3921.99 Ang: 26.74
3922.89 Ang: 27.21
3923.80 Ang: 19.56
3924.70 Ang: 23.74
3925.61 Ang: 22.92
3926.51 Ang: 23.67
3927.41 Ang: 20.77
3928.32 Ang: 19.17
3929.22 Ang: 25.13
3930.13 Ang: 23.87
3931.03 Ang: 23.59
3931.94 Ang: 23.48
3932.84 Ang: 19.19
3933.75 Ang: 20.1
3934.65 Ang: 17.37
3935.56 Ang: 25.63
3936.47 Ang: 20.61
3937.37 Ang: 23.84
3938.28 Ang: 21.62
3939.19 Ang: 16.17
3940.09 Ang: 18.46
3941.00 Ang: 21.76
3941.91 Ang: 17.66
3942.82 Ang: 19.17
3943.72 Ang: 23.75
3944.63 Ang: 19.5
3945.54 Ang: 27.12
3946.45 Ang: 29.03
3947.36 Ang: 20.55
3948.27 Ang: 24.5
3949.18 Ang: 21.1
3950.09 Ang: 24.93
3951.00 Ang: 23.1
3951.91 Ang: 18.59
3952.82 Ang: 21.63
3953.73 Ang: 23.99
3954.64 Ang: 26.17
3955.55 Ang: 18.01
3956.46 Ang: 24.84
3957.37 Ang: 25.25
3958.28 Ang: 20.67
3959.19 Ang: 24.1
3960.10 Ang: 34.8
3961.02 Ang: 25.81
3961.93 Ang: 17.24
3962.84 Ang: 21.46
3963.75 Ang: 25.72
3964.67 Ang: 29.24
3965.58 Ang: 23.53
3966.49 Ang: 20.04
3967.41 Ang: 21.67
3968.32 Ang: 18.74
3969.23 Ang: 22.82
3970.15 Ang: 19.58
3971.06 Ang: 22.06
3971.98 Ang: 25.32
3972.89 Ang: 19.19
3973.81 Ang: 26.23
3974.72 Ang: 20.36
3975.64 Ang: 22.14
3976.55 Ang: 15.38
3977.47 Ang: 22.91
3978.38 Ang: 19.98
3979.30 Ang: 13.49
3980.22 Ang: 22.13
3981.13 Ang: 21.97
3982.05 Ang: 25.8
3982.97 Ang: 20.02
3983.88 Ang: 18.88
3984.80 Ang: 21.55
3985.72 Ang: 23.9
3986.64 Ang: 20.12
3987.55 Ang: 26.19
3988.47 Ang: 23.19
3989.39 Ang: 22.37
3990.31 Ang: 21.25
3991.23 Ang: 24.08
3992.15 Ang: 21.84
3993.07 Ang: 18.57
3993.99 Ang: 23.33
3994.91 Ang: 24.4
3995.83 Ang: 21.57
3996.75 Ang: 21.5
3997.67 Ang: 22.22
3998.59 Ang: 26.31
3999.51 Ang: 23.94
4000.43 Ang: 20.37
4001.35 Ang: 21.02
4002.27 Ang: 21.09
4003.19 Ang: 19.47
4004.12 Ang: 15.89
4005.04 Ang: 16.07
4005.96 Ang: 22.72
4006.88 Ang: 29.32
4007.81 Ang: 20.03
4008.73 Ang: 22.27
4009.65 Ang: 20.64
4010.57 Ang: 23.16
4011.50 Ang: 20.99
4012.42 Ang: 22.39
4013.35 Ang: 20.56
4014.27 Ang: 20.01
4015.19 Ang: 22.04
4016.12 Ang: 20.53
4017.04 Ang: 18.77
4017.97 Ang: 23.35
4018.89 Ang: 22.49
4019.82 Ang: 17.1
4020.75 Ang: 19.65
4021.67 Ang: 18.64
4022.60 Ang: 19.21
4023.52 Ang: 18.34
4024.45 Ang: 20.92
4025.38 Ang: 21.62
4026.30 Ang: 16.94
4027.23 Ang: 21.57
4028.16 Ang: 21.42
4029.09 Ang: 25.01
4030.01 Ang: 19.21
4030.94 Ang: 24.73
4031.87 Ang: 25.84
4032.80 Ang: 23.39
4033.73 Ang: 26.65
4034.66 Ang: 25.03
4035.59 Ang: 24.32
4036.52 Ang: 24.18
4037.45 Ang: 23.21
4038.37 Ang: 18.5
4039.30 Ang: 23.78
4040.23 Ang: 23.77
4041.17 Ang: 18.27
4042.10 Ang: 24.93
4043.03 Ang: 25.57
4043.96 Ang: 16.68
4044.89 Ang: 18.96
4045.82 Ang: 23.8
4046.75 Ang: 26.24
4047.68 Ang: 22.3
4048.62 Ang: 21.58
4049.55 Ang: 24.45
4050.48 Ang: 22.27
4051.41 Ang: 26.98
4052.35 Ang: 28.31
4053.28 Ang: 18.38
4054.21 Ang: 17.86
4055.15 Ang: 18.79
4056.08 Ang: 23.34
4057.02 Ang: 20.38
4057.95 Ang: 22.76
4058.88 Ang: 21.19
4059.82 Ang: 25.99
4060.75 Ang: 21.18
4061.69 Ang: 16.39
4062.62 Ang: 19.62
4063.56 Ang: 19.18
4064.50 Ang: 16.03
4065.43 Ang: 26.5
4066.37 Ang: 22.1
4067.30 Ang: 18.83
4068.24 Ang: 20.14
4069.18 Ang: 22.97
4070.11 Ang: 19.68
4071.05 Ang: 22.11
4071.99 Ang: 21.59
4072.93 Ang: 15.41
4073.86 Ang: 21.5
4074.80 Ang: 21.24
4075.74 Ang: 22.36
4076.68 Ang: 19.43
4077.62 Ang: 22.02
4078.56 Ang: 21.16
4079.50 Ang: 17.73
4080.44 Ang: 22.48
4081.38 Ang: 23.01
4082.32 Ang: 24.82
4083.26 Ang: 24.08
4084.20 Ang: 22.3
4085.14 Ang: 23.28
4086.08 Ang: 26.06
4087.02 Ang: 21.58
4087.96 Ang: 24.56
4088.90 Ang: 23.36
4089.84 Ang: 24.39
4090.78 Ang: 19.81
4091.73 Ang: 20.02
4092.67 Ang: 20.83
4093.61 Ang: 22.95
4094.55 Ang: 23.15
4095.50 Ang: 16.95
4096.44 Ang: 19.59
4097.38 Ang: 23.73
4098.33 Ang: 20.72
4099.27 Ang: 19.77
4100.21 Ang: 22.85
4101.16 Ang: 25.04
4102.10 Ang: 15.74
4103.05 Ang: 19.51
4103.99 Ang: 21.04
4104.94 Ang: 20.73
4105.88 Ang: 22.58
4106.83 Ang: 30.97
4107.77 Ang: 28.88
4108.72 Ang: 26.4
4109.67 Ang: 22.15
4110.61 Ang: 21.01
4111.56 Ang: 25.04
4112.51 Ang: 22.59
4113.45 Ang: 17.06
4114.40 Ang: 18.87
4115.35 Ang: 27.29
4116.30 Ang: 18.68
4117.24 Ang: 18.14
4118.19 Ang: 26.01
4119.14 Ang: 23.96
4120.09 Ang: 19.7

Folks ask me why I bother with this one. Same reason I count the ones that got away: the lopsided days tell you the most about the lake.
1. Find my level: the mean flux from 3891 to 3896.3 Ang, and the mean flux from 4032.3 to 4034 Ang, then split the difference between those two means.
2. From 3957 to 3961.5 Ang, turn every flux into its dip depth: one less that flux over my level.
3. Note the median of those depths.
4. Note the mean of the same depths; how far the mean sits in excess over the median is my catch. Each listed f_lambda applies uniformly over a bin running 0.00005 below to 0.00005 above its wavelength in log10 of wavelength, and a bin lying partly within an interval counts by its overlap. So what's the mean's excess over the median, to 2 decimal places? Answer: -0.04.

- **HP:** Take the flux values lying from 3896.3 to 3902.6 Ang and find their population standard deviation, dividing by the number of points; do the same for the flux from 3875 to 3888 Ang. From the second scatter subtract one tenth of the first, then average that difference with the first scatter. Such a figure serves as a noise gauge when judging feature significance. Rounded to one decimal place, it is 2.3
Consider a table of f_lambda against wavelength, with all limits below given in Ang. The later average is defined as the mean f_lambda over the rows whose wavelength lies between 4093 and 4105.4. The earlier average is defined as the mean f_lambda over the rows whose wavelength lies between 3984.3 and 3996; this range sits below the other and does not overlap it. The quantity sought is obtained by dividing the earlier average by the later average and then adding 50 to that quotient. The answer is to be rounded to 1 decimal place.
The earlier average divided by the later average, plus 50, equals 51.1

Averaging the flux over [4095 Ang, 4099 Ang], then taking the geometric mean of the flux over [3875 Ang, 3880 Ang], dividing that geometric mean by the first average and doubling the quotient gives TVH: 2.01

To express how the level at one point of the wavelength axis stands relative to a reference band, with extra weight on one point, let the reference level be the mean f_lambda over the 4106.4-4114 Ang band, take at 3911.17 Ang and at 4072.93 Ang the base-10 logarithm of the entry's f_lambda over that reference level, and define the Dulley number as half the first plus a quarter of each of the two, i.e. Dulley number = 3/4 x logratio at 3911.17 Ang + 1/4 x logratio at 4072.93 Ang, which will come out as -0.19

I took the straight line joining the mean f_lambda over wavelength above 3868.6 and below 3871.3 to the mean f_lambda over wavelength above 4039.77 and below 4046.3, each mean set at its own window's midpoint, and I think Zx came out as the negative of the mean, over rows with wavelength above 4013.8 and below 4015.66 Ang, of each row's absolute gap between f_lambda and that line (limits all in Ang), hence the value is -1.0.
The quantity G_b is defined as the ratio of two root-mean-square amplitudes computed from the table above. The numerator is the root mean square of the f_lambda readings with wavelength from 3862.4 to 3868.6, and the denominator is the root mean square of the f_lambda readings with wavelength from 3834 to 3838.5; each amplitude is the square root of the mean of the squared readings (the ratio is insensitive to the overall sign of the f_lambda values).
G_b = 1.11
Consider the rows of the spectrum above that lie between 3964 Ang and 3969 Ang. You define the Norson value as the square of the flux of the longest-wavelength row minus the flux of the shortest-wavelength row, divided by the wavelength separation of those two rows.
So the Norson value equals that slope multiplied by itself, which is 8.3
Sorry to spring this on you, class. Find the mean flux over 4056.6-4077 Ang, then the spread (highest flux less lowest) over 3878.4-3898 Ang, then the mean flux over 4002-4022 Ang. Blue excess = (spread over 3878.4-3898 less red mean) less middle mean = -29.1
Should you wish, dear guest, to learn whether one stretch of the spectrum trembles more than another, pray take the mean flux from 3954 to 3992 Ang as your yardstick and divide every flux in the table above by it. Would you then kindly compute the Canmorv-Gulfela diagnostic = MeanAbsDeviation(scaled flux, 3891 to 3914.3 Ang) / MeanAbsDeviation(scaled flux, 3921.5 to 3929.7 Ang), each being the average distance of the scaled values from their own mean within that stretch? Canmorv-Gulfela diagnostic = 1.00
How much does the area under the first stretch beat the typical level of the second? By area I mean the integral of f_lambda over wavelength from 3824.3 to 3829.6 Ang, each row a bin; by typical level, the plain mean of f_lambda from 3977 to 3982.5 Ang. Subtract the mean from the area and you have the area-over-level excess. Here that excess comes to 87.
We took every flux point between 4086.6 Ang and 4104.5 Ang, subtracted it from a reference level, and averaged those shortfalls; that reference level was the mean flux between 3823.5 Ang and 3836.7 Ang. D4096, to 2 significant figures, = -1.7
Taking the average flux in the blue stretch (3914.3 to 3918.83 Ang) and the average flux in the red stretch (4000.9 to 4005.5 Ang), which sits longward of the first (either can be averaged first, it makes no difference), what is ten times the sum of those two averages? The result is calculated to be 428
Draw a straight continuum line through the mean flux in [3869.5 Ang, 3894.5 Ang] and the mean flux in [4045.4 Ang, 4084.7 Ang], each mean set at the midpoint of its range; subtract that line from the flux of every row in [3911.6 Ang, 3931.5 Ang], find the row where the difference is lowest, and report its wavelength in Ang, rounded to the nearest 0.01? 3912.07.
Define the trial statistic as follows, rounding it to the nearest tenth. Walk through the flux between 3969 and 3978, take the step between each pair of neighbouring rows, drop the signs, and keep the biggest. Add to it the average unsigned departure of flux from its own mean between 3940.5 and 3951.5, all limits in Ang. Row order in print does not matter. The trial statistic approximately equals 10.3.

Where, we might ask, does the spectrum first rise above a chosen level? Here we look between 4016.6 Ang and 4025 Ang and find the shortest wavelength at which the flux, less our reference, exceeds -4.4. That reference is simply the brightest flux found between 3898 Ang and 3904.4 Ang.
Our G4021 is 4017.97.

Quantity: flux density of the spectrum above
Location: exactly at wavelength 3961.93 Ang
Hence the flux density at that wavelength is 17.24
